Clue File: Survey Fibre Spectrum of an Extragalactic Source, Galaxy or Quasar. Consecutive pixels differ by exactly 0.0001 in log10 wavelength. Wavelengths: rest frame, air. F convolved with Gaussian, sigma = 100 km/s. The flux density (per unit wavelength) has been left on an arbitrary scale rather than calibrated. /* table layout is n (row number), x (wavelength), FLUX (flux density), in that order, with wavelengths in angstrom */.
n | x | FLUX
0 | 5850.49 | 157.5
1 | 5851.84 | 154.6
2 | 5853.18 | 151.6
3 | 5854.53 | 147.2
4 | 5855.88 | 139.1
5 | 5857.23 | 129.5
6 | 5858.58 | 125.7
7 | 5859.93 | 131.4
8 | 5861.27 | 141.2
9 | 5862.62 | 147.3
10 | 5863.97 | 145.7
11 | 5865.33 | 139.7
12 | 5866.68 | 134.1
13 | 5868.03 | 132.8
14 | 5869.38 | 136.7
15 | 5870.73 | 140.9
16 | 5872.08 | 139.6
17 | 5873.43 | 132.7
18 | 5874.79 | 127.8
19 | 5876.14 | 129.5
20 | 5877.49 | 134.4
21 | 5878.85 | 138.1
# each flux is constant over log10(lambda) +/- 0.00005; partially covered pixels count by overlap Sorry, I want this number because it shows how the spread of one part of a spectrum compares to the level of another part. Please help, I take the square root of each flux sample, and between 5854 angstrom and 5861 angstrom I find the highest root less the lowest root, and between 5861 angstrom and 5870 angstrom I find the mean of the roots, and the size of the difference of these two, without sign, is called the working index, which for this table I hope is 10.9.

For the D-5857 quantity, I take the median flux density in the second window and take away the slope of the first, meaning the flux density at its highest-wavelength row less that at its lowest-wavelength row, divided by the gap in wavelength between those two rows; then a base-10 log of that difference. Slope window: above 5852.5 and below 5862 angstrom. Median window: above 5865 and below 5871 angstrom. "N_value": 2.14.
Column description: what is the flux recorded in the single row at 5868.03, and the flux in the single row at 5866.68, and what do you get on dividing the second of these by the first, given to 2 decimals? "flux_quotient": 1.01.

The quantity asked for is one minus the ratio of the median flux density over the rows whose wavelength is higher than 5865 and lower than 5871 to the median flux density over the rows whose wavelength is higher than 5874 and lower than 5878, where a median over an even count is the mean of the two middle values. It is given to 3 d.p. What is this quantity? -0.056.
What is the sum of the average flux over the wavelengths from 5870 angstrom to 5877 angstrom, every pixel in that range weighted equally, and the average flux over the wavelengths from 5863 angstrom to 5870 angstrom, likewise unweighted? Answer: 272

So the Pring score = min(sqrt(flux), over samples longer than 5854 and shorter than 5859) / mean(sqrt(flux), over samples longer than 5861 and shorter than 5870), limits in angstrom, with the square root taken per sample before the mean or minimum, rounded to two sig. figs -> 0.95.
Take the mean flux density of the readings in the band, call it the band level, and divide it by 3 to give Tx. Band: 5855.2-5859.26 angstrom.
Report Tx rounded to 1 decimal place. 43.8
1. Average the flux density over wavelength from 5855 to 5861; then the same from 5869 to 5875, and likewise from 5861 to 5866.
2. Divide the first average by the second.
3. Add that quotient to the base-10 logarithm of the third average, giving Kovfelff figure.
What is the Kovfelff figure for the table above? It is 3.13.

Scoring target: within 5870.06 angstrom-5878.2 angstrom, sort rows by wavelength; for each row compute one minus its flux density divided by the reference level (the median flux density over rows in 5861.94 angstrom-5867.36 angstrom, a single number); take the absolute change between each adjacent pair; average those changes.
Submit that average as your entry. 0.028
